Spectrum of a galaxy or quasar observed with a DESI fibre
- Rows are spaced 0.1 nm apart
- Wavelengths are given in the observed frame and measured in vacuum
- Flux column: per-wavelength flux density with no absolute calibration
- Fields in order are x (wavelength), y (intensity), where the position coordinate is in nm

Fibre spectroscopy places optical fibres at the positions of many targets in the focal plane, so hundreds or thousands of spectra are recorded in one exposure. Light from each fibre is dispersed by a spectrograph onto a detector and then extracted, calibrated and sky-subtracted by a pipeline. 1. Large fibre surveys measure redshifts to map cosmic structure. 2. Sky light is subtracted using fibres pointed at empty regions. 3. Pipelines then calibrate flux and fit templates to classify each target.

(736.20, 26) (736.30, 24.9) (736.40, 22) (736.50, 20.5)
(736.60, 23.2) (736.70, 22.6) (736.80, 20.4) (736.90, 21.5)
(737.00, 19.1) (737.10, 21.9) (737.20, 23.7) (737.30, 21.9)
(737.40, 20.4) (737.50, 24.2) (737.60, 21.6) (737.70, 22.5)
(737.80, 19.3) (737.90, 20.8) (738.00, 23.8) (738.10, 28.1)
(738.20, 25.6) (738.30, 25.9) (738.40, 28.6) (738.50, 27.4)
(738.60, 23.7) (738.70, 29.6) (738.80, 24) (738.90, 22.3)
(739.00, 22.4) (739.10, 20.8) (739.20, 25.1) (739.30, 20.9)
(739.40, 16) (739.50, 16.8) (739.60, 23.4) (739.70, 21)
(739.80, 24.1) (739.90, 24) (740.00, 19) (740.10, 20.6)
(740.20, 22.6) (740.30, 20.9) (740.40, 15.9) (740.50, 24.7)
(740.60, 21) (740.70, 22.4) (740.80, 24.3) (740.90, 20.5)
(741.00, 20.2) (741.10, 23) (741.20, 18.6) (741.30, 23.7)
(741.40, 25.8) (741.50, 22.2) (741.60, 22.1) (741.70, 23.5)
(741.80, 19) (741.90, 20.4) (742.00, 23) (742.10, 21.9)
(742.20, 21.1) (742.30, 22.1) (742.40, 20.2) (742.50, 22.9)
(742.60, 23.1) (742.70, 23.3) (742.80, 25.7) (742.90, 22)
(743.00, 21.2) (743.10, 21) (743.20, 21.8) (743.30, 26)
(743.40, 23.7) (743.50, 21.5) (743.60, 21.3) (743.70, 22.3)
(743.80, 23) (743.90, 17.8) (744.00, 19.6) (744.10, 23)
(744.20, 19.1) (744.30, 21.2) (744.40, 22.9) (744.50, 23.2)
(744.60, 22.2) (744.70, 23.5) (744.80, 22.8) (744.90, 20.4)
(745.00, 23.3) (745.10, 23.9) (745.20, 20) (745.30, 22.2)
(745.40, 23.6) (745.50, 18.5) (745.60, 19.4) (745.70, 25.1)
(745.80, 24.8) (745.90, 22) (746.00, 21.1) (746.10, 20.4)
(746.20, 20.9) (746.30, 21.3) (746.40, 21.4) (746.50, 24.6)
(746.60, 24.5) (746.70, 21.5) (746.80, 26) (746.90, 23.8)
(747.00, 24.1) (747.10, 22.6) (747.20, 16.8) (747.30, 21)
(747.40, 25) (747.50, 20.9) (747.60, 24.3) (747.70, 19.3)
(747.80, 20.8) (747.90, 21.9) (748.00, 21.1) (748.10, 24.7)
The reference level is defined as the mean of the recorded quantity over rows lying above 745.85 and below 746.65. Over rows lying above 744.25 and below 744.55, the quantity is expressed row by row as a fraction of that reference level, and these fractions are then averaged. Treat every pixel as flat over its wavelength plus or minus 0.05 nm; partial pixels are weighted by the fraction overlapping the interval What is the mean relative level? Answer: 1.02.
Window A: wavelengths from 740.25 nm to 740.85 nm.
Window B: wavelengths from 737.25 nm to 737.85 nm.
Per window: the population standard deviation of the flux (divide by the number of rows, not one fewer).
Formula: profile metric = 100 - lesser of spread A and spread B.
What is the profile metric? 98.5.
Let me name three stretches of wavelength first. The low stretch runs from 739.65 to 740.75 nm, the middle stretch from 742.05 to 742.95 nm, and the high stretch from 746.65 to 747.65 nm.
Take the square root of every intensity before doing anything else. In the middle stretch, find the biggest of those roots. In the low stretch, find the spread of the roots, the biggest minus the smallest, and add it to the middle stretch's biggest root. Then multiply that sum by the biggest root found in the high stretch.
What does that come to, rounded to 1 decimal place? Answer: 30.9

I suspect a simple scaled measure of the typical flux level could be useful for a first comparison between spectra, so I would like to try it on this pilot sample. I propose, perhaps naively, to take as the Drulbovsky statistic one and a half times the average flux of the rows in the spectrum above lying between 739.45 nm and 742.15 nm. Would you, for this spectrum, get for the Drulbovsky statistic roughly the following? 32.5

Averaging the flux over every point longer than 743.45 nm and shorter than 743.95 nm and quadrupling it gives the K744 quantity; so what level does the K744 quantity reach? 84.7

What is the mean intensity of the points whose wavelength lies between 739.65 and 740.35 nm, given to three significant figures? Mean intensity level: 21.7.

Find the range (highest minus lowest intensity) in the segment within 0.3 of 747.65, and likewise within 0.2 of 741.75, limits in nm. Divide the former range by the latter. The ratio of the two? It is 1.27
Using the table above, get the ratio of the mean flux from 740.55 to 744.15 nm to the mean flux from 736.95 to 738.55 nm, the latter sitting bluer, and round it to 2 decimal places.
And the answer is 0.94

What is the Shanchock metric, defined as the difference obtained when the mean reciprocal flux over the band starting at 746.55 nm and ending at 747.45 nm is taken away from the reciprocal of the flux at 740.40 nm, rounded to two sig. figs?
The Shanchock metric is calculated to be 0.018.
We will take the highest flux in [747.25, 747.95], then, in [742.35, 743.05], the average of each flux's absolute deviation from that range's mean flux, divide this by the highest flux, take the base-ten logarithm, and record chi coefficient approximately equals -1.29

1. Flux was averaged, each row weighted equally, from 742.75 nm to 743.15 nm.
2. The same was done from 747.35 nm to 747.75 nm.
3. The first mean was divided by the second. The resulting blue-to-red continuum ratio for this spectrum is 1.00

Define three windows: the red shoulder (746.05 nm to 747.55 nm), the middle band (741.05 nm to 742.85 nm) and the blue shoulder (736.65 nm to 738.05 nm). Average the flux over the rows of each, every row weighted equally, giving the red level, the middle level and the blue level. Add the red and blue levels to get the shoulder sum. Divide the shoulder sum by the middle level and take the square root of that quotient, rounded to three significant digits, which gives 1.40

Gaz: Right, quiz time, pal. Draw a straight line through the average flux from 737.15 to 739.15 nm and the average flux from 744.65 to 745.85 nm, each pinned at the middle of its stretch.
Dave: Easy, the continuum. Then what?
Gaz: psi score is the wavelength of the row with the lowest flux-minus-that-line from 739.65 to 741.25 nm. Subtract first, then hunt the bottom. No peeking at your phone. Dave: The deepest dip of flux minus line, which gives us 740.40 nm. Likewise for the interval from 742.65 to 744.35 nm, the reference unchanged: 743.90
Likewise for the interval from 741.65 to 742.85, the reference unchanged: 741.80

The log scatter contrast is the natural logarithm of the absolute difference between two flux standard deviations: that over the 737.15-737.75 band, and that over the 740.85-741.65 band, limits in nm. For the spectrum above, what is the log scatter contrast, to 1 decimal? -0.2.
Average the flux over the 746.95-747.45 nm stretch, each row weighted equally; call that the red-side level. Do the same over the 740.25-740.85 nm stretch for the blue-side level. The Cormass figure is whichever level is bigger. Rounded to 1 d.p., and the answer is 21.9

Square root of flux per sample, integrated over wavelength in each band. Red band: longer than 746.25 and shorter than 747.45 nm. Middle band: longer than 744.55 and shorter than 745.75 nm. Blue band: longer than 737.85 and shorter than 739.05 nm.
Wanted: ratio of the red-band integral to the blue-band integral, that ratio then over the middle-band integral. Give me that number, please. 0.169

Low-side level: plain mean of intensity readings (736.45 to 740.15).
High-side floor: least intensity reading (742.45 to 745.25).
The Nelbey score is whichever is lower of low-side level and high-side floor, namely 17.8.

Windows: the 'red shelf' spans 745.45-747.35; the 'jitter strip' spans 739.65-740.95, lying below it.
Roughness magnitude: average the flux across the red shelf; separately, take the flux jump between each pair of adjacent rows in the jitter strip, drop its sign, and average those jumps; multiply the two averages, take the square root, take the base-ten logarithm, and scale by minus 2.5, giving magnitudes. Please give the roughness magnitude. -2.31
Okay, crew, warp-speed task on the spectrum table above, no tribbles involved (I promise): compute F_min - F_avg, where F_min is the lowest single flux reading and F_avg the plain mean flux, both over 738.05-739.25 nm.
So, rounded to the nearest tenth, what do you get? -4.5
